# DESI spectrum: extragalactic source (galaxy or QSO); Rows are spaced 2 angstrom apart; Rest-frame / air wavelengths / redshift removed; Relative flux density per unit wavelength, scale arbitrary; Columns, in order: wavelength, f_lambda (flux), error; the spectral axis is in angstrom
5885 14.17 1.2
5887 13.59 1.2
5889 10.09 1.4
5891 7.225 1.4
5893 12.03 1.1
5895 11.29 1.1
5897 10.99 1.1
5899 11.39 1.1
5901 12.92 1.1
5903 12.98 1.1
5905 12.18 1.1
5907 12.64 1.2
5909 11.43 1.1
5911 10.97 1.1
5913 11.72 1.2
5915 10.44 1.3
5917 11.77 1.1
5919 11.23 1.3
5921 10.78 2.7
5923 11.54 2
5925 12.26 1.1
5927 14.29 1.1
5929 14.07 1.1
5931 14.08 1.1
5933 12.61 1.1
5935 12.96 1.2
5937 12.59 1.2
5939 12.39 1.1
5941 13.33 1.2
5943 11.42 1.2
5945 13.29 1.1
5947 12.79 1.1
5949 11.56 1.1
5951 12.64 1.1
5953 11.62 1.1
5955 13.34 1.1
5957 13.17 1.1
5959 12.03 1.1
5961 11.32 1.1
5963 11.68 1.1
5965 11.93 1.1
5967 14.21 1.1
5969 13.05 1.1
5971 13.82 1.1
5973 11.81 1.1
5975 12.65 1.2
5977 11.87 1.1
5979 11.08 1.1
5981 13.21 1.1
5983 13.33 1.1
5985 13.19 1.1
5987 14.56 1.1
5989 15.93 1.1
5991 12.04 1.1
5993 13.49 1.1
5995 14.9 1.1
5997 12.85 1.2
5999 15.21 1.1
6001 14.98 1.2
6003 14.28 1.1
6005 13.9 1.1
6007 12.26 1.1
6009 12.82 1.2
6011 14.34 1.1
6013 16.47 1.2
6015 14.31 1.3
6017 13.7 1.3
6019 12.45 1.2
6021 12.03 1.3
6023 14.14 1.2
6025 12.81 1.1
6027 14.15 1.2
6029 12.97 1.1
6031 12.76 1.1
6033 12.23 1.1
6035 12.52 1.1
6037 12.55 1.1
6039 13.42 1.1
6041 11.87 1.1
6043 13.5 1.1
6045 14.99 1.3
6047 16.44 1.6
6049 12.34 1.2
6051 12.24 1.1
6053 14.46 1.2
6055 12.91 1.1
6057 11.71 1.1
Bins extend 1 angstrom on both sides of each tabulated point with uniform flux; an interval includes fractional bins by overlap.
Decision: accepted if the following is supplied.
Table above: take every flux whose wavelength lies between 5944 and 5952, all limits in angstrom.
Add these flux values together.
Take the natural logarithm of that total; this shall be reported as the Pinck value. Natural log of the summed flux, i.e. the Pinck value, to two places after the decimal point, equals 3.92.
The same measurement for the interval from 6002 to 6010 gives 3.98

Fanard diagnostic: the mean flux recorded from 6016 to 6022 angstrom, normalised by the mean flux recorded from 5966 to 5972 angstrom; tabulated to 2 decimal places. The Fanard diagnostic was 0.93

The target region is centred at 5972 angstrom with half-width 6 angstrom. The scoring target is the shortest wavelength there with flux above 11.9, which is 5967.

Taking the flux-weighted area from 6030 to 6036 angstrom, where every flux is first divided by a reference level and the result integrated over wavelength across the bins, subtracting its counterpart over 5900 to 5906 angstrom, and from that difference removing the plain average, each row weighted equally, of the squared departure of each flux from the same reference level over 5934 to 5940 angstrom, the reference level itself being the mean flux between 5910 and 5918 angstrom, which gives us -2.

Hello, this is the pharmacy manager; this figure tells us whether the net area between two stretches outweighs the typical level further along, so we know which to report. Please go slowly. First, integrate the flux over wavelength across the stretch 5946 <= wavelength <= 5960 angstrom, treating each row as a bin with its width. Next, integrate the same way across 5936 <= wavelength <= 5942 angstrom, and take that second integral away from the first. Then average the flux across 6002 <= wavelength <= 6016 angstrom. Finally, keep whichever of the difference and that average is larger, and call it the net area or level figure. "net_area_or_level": 98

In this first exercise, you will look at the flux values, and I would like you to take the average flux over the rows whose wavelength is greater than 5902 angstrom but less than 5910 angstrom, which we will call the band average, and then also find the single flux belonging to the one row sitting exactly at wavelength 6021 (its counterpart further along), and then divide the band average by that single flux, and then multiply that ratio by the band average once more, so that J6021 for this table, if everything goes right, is 13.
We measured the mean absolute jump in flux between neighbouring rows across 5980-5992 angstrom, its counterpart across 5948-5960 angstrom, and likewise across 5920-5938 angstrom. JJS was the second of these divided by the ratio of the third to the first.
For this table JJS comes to 1.9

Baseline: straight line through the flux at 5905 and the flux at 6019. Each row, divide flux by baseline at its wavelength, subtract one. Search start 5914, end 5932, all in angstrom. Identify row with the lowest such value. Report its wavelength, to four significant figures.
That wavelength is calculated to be 5915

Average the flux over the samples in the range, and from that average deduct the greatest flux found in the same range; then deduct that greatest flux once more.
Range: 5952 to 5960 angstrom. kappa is -14.1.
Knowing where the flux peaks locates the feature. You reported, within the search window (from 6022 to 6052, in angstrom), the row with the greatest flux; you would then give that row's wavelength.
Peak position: 6047 angstrom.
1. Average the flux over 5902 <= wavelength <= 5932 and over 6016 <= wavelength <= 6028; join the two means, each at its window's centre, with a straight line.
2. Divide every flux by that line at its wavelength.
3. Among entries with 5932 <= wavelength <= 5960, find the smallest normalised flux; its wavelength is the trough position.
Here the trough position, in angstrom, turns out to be 5943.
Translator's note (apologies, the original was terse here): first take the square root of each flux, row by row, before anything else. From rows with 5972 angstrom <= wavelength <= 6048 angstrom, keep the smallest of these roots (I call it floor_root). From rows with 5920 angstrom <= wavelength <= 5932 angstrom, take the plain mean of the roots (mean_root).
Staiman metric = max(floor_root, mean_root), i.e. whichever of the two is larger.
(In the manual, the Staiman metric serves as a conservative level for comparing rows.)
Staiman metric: 3.58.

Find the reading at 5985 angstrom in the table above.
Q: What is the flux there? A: 13.19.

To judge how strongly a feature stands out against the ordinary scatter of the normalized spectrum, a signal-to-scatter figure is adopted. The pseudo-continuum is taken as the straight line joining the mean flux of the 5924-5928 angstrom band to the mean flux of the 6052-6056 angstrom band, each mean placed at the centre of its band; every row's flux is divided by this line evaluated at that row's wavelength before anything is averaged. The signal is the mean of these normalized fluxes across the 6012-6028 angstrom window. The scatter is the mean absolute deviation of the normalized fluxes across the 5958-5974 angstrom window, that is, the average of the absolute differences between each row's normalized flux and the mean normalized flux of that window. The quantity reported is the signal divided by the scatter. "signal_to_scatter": 15.1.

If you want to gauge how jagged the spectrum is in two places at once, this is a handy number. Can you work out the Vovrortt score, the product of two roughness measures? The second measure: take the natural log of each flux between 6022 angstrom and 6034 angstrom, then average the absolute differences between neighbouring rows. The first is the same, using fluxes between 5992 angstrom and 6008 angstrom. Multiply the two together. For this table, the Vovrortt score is 0.0062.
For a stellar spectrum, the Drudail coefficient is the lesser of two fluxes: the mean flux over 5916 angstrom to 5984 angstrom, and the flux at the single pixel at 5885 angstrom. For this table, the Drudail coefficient 12.52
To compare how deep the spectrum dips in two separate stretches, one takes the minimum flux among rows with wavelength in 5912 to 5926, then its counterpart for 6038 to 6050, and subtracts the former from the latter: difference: 1.43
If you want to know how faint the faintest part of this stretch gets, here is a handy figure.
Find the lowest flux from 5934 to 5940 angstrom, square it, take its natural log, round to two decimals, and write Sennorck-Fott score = 5.03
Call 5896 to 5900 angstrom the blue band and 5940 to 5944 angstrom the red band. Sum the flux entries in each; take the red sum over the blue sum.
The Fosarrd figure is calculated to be 1.1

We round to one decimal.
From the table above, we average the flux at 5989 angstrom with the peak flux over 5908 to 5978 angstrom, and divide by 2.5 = 6.0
